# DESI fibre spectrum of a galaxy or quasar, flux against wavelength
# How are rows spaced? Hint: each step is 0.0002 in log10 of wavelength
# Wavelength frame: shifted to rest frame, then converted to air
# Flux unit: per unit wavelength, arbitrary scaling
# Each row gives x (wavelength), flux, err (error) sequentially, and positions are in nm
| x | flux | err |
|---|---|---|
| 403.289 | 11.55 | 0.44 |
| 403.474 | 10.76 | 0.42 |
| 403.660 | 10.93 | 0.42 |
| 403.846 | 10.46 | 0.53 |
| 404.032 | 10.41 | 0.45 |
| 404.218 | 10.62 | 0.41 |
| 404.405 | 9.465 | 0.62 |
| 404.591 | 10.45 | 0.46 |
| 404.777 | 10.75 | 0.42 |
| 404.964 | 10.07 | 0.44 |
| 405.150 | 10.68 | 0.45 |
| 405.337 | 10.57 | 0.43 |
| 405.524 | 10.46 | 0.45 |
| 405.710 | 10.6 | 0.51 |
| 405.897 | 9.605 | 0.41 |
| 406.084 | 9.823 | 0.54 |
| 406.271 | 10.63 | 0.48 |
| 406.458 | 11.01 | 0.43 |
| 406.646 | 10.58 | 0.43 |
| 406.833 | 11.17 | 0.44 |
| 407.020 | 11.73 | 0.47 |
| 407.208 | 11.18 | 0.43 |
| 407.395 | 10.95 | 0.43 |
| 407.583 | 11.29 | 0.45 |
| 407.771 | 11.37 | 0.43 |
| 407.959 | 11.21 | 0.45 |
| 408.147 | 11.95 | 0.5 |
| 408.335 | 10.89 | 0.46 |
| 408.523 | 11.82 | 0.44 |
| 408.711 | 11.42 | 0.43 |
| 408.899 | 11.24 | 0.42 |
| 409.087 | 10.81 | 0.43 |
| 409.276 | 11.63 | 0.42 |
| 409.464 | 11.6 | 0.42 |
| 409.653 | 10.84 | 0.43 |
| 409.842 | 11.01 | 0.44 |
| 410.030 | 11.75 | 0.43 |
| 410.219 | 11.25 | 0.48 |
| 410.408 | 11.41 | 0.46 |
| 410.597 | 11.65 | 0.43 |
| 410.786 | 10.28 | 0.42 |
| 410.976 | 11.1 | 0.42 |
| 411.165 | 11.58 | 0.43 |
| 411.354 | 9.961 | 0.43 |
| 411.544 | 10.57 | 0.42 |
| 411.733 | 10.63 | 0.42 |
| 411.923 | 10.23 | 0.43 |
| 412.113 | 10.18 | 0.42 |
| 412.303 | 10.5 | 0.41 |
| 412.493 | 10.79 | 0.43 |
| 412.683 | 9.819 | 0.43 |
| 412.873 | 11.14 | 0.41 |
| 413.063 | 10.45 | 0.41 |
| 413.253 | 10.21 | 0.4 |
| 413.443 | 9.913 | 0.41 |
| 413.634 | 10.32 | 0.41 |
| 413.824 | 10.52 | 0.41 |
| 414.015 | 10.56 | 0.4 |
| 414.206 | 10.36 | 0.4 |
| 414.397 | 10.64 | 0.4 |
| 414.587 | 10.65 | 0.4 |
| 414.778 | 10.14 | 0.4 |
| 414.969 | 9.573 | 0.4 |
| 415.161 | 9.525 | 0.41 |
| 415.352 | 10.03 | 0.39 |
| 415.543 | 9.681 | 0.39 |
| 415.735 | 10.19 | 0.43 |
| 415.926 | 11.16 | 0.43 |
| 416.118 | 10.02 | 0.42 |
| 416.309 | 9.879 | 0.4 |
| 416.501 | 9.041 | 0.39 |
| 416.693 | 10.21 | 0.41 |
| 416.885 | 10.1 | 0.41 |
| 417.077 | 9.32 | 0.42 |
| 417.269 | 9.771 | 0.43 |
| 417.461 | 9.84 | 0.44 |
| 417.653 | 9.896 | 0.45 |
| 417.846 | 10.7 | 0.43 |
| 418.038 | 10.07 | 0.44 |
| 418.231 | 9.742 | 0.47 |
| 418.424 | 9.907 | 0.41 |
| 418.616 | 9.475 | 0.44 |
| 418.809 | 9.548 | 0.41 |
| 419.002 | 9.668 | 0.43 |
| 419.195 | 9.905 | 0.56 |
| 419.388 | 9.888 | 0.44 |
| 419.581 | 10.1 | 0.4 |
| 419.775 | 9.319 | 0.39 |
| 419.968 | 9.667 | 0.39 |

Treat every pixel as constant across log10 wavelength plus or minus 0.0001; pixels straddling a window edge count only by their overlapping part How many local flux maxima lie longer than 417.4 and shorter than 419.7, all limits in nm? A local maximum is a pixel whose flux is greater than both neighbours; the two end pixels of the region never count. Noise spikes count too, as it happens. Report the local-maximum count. 3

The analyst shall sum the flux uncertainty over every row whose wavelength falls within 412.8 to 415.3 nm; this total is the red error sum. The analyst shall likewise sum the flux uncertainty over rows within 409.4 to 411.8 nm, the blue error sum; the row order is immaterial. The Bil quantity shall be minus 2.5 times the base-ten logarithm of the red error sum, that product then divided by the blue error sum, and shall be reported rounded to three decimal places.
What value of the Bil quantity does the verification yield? -0.320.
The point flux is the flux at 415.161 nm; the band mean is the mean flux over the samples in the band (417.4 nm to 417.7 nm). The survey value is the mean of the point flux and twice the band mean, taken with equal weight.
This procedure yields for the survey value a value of 14.6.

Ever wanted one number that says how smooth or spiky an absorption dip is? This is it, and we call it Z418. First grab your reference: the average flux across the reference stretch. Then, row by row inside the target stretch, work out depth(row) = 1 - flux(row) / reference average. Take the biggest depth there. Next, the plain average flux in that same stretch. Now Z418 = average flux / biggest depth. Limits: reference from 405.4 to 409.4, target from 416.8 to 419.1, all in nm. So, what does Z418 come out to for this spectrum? 64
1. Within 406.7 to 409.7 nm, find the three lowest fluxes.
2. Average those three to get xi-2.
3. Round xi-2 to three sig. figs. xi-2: 10.8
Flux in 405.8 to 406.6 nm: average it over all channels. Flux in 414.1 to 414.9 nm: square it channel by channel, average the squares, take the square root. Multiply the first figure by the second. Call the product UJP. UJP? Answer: 107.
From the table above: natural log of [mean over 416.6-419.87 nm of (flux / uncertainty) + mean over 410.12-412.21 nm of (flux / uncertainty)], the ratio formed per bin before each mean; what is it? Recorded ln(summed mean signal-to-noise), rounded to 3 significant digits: 3.87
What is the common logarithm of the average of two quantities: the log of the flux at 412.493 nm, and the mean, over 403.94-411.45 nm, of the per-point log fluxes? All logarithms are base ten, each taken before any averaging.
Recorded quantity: 0.015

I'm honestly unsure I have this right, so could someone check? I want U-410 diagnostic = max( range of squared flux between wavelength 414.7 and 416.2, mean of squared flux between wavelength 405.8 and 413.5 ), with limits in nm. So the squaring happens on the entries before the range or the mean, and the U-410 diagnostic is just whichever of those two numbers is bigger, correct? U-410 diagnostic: 119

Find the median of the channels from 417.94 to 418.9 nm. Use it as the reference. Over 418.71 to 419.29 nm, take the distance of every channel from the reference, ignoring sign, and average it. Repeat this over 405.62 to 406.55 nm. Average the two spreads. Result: 0.4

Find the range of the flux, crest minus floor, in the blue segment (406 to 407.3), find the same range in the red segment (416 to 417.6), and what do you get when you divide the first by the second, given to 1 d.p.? 1.6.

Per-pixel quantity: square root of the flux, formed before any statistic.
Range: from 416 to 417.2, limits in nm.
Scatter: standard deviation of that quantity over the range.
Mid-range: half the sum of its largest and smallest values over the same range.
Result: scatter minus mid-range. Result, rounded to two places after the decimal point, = -3.03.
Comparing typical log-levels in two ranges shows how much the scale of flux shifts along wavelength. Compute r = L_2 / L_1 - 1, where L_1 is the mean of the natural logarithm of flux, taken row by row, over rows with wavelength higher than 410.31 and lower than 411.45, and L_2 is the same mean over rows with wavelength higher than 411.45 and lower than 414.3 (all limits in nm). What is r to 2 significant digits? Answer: -0.022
